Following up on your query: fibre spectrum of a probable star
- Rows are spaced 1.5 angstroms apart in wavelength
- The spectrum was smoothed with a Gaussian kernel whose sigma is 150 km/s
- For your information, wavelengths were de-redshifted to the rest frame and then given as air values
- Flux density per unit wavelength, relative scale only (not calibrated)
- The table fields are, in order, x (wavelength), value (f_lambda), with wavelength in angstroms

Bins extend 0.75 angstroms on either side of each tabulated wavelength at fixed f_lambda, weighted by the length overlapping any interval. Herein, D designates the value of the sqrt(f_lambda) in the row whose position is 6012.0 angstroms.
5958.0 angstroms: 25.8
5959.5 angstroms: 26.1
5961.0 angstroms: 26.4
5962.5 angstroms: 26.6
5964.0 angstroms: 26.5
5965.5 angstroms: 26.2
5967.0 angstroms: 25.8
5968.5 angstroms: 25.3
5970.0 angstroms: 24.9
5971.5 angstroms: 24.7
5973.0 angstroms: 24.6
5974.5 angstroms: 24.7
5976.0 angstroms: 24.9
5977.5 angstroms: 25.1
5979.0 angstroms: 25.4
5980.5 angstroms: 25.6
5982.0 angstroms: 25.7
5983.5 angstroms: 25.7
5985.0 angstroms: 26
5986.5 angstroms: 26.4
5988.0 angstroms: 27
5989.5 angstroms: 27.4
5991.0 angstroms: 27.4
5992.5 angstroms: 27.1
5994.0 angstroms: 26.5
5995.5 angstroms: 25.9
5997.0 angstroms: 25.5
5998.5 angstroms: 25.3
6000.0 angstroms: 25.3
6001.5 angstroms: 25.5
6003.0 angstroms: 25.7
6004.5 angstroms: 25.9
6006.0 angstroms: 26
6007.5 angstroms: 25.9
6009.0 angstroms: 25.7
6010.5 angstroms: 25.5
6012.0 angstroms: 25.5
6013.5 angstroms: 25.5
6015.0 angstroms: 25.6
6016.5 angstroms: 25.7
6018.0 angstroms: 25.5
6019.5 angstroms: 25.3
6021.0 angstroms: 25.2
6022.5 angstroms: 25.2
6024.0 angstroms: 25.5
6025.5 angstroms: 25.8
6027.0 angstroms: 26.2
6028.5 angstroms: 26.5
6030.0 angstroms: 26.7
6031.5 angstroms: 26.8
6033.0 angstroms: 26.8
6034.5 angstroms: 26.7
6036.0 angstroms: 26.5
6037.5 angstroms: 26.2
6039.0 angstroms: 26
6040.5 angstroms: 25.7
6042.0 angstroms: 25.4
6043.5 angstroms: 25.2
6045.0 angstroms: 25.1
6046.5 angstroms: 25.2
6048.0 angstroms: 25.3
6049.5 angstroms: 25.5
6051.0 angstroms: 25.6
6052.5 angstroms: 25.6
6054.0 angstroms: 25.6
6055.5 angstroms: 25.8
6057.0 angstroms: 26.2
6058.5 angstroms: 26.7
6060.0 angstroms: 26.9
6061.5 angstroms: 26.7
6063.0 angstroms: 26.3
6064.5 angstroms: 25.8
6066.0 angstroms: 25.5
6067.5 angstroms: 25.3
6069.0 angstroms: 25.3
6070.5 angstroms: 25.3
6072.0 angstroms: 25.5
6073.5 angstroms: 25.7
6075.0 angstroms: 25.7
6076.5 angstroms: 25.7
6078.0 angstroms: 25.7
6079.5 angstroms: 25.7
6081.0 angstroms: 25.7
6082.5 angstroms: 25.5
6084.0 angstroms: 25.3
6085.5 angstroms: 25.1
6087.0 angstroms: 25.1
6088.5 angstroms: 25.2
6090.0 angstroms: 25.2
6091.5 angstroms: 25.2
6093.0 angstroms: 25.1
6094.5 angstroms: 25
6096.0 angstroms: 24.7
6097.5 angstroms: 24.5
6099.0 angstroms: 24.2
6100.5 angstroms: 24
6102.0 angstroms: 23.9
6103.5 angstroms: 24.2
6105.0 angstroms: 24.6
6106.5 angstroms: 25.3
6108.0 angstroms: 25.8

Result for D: 5.05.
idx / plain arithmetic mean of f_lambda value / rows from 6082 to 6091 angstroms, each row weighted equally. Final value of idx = 25.2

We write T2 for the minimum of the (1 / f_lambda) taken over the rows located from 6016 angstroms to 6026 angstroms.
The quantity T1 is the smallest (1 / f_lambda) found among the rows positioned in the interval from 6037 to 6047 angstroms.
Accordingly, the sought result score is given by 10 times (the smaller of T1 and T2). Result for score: 0.382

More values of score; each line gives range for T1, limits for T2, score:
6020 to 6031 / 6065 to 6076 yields 0.375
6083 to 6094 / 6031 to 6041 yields 0.373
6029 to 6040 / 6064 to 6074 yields 0.373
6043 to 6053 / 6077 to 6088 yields 0.389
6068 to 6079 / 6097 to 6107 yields 0.389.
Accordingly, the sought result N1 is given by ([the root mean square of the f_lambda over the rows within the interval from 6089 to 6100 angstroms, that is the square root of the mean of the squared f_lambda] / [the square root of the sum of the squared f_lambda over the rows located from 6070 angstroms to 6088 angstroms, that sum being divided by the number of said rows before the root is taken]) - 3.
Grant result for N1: -2.03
